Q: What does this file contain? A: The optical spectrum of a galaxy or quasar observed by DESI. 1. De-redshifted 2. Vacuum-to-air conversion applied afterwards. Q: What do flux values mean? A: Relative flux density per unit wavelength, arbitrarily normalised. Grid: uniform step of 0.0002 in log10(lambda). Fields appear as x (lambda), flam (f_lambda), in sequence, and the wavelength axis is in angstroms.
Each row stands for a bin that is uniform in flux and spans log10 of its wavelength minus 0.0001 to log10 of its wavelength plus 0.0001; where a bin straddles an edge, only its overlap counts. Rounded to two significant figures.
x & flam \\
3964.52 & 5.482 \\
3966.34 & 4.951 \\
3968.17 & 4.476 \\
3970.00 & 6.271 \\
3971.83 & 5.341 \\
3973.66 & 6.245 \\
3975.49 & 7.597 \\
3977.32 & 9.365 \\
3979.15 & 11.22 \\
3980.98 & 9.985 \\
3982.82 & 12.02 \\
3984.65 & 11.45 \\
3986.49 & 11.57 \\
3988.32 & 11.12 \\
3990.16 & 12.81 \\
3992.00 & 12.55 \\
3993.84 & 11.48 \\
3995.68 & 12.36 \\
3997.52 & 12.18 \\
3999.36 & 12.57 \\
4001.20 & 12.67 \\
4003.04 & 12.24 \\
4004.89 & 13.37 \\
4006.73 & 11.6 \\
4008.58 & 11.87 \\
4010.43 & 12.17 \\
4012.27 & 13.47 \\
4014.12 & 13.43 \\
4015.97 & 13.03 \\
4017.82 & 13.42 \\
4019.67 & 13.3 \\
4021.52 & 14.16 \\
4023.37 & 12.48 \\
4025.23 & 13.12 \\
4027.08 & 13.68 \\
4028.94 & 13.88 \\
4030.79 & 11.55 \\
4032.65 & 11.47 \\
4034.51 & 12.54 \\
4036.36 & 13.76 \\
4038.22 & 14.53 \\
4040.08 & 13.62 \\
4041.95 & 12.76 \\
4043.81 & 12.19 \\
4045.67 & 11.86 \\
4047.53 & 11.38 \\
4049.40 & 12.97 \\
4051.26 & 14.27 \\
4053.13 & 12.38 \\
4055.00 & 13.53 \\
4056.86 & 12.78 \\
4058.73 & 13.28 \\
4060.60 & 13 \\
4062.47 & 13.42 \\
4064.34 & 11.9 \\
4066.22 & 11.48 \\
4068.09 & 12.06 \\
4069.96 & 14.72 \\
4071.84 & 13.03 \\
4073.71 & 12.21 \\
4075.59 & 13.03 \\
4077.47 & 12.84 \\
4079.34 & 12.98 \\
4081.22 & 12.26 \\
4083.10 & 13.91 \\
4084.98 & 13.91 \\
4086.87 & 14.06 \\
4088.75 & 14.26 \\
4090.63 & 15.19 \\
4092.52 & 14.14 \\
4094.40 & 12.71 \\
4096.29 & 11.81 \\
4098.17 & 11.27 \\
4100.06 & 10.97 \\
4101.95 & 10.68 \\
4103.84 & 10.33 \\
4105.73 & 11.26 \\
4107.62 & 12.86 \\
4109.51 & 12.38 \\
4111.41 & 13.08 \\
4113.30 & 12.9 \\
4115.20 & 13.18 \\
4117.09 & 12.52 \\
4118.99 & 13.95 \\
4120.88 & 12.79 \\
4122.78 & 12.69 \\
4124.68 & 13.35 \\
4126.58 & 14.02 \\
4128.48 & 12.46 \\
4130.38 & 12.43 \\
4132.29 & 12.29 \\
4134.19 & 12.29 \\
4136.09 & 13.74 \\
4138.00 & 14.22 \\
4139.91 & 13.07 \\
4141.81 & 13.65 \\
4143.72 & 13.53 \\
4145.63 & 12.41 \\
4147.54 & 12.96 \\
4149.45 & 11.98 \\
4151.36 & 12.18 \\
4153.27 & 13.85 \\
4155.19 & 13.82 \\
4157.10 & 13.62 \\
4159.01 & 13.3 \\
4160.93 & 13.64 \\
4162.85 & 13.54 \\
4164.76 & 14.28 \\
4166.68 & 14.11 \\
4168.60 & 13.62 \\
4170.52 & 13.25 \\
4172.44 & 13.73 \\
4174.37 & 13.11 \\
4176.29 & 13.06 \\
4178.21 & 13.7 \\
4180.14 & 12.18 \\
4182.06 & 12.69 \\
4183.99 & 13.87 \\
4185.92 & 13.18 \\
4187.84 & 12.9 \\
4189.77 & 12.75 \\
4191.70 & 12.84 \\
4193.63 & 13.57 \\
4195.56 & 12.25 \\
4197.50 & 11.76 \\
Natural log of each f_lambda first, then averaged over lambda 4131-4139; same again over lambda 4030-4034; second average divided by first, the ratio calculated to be 0.95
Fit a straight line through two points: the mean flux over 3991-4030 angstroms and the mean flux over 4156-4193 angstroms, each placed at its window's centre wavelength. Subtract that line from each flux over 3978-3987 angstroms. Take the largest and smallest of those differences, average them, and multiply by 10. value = -17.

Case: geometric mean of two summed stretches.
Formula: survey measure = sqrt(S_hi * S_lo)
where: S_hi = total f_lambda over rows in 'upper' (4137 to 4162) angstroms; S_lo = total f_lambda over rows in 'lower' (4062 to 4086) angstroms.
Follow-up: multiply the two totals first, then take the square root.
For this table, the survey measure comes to 170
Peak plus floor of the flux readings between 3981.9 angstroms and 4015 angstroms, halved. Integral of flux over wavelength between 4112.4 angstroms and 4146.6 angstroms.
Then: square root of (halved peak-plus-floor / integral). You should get 0.17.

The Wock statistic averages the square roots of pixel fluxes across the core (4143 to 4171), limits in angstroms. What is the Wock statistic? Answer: 3.65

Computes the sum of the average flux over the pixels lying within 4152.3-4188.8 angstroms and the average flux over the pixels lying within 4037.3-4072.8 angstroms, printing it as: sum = 26.3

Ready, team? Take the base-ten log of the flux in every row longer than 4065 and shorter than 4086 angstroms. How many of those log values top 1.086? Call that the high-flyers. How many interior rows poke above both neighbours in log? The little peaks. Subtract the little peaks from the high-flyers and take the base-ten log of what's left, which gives 0.78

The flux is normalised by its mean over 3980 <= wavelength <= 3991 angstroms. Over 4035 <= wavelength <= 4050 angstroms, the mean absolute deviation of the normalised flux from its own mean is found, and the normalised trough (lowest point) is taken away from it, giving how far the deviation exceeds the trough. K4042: -0.92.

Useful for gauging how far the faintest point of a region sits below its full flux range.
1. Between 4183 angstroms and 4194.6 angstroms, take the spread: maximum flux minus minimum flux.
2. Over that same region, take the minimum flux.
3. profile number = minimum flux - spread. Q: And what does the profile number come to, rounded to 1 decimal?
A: 11.6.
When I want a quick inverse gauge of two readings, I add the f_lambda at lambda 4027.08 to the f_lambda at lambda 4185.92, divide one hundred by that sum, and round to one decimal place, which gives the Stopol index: 3.7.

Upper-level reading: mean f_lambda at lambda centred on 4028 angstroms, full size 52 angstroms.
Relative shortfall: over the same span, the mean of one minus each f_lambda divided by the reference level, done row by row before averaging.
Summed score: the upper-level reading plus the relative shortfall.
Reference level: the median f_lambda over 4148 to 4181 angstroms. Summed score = 12.9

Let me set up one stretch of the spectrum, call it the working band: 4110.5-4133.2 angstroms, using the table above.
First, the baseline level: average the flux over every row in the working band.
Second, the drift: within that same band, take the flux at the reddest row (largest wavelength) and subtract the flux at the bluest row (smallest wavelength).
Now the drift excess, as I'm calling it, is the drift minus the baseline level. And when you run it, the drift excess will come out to -13.8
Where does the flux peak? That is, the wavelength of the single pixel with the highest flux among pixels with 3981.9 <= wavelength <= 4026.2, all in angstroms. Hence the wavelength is 4021.52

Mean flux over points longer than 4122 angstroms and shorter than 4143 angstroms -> 13.1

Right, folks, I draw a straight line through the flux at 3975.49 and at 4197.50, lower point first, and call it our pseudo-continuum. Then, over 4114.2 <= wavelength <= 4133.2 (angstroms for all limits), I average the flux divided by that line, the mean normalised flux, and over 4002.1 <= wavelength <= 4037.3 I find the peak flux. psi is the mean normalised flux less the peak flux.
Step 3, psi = -12.9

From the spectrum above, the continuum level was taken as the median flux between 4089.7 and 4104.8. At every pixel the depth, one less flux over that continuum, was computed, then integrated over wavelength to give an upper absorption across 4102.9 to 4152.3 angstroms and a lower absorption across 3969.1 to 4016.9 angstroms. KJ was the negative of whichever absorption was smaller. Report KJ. 5.4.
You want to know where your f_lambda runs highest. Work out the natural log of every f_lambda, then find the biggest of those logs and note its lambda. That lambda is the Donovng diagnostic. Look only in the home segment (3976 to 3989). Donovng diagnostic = 3982.82 angstroms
